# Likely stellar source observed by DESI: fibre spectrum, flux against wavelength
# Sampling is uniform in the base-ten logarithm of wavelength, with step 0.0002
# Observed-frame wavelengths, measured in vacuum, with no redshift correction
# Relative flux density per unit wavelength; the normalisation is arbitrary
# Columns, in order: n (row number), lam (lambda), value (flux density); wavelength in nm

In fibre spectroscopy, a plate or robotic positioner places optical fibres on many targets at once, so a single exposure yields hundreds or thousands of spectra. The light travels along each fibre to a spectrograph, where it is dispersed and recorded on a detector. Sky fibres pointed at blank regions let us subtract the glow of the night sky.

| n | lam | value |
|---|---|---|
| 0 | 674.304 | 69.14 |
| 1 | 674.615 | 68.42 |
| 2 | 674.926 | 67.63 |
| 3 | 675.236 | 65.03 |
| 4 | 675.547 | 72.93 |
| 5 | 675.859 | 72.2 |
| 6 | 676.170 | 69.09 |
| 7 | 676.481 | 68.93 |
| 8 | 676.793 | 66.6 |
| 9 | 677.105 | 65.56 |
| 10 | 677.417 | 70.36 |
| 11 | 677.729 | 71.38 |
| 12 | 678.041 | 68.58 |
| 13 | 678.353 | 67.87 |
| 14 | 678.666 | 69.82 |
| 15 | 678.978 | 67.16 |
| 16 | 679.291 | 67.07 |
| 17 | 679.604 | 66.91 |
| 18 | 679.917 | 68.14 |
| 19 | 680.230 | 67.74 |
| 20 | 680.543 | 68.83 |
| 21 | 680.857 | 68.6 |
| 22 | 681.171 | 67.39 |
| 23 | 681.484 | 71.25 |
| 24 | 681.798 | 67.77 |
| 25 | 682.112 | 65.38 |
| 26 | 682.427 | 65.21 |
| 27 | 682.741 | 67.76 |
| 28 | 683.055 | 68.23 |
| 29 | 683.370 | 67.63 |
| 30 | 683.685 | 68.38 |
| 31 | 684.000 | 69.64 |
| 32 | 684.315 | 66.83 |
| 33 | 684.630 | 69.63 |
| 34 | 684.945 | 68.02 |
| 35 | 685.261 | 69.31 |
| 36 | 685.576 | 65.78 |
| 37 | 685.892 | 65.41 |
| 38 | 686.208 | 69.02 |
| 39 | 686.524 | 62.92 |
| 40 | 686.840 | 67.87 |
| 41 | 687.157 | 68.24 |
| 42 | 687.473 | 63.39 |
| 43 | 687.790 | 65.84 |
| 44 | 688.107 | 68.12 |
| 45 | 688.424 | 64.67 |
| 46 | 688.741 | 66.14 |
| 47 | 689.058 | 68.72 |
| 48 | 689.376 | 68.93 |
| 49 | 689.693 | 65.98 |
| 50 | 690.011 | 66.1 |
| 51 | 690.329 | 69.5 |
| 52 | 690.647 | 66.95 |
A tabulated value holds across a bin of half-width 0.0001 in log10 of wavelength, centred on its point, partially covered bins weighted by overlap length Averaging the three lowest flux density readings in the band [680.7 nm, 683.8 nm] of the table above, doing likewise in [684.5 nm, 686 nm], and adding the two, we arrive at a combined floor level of 132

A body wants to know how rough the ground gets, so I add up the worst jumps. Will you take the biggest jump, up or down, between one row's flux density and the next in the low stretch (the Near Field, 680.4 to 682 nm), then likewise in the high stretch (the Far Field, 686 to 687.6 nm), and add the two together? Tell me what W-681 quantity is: 10.0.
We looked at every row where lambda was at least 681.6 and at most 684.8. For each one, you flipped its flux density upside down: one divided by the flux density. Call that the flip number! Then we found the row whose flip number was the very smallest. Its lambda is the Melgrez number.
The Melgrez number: 684.000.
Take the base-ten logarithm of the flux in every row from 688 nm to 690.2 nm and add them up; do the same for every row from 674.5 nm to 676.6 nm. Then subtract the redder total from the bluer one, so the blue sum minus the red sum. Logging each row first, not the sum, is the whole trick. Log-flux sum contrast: 0.10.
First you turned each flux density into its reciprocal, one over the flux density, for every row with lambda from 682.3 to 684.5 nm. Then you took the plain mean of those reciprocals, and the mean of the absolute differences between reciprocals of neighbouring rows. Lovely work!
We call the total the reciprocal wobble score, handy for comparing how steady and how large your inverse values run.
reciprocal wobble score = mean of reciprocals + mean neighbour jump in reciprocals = 0.0151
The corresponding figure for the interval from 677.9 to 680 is 0.0150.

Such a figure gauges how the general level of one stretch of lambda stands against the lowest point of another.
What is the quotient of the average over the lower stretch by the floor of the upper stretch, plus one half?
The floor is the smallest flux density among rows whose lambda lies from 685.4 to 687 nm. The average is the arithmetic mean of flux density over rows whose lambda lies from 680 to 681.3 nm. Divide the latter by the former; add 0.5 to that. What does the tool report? 1.58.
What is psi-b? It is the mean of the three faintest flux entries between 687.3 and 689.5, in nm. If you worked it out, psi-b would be 64.6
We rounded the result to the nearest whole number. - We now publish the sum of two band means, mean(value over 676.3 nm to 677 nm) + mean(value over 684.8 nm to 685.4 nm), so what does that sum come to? 136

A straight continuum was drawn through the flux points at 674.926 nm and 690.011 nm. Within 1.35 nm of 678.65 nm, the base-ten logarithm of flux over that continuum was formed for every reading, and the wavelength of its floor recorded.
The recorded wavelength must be 679.604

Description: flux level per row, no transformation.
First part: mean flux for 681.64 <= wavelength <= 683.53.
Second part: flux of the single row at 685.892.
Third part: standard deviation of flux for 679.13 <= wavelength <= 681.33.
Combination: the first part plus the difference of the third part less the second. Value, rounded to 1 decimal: 2.3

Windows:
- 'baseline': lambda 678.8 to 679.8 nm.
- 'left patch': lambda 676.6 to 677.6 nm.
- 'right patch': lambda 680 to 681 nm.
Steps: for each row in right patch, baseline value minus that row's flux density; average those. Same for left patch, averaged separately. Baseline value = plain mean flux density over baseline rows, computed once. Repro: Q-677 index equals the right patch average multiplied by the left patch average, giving 0.6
